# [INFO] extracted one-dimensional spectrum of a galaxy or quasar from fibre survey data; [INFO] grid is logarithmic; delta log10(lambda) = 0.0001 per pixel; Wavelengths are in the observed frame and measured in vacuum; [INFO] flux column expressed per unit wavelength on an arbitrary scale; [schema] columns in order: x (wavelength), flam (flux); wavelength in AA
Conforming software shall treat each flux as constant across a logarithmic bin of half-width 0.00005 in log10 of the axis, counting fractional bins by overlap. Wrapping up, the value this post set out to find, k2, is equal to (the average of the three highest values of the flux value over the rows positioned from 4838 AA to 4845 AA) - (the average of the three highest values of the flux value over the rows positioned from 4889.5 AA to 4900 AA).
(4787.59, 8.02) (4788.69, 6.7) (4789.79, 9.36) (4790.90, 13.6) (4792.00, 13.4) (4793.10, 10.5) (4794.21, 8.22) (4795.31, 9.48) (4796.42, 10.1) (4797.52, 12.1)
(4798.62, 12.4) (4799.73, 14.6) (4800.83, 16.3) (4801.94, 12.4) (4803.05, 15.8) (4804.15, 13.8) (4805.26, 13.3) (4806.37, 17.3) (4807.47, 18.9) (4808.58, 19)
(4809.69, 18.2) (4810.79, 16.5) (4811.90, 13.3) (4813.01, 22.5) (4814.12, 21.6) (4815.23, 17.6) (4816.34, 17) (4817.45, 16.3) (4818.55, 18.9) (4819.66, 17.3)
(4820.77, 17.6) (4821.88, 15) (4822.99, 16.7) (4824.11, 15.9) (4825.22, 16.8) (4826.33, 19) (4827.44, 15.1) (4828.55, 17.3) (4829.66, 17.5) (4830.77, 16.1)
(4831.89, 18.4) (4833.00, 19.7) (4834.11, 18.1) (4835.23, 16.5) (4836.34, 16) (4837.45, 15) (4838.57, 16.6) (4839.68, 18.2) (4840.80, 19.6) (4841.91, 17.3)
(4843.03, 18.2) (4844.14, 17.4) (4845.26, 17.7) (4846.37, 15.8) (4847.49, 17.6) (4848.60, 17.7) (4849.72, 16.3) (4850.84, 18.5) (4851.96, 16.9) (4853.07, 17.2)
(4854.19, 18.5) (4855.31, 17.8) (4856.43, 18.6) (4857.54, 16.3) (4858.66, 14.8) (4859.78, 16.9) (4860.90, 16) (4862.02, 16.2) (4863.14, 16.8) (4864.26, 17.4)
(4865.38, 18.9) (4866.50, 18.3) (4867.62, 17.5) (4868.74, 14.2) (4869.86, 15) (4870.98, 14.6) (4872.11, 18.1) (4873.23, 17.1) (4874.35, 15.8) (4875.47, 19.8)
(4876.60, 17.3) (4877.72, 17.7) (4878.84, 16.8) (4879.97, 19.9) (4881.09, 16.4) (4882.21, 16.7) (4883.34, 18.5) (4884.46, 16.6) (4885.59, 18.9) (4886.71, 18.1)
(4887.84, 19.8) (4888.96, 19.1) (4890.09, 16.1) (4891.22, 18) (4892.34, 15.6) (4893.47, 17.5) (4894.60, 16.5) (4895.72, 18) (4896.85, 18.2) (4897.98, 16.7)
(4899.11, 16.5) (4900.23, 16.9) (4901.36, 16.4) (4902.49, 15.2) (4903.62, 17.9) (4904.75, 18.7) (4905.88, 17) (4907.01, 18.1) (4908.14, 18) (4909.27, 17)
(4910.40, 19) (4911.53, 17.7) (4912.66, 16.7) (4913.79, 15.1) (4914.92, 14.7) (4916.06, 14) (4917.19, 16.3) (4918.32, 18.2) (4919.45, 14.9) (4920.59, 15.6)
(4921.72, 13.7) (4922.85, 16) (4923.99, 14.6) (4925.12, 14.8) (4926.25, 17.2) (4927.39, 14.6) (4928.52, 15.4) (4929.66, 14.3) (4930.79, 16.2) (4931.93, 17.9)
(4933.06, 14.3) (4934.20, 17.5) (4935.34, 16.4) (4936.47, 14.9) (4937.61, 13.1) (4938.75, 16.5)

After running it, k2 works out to 0.60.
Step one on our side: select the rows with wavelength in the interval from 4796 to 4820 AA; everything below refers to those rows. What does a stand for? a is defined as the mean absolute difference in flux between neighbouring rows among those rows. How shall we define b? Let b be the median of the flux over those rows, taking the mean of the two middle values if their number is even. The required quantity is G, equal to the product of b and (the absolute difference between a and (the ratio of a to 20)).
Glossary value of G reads 35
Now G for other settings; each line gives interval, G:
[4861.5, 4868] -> 14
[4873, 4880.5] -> 33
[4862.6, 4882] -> 29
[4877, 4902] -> 25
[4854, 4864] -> 18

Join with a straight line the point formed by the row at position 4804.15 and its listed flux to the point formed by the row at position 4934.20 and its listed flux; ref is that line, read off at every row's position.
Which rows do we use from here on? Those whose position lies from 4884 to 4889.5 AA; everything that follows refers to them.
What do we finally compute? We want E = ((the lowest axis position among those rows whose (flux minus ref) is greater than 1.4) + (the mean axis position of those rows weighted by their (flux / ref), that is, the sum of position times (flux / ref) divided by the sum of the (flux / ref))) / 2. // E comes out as 4886.2 AA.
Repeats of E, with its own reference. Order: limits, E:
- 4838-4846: 4840.2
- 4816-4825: 4818.2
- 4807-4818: 4809.9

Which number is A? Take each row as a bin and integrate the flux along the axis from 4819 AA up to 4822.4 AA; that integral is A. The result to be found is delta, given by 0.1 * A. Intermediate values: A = 57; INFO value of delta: 5.7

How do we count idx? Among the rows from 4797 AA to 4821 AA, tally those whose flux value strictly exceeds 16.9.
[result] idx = 11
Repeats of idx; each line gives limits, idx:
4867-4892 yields 13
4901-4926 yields 9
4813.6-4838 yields 12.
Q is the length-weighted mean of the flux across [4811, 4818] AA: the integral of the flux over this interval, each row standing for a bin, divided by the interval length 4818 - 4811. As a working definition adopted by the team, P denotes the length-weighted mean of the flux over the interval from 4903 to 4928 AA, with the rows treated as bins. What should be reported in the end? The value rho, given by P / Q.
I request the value 0.91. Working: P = 16.35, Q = 18.0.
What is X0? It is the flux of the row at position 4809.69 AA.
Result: 18.2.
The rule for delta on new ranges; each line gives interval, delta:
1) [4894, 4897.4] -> 6.0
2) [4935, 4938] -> 4.4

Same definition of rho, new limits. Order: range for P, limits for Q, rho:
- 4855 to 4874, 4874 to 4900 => 0.95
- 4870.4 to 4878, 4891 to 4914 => 1.00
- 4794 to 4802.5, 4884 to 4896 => 0.69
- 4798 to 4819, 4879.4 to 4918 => 0.96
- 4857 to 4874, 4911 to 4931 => 1.06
